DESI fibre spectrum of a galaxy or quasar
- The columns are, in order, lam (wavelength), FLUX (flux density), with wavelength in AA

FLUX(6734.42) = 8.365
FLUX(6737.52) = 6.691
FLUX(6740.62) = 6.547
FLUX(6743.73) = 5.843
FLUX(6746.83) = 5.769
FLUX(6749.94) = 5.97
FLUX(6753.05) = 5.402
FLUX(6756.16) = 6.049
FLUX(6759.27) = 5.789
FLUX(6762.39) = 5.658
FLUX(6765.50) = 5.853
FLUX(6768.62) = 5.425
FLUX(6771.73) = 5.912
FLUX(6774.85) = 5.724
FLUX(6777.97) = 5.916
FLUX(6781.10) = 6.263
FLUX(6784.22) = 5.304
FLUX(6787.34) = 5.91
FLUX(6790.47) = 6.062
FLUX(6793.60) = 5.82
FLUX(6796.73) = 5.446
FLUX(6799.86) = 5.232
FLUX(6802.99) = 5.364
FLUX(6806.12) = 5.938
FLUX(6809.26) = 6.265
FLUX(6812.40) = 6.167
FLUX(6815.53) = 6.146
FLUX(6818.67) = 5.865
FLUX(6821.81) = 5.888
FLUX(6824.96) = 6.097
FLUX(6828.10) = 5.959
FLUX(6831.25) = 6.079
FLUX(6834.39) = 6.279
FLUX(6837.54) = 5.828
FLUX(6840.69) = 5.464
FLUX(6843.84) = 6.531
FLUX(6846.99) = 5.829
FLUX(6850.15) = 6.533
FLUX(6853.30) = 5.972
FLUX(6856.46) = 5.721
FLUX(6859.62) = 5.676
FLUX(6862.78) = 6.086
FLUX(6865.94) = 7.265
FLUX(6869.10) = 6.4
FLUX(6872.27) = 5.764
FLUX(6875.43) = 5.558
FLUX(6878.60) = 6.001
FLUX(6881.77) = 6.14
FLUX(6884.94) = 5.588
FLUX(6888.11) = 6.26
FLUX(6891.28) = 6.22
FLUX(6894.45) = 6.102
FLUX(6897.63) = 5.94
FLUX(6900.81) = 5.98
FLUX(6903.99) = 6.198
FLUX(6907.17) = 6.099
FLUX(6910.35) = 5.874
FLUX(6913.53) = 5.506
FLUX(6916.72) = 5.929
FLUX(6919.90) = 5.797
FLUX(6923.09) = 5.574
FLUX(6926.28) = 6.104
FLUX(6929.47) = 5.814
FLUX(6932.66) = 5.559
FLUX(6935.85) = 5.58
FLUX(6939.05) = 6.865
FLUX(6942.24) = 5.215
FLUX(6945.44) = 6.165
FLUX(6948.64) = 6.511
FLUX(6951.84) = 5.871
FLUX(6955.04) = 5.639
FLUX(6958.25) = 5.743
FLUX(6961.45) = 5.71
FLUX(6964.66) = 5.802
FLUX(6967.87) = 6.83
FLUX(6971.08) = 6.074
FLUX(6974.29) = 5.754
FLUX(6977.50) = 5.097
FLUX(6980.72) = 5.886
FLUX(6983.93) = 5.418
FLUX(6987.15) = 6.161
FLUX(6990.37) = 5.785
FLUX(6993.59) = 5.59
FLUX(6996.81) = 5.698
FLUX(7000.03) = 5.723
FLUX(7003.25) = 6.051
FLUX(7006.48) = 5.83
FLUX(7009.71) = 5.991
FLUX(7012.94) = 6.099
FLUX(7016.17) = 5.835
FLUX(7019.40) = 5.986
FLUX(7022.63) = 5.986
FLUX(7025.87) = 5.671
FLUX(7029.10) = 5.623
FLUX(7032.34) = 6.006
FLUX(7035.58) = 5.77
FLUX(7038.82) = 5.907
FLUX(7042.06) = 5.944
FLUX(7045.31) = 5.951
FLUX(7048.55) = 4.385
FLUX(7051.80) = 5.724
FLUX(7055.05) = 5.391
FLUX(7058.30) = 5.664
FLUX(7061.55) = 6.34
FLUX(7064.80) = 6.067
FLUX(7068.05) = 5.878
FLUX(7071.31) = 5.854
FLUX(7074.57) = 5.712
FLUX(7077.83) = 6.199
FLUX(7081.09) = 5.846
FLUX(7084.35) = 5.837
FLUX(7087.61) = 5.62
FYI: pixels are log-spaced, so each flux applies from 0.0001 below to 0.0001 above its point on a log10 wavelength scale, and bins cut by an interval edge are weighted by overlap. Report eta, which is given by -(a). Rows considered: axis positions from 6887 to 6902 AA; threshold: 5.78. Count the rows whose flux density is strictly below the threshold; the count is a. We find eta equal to 0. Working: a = 0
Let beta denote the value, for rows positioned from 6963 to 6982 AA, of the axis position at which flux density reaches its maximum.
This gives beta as 6967.87 AA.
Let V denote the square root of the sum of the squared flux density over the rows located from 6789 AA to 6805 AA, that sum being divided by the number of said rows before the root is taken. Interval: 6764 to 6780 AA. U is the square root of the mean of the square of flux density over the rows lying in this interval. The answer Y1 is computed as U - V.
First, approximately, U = 5.77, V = 5.59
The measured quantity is 0.18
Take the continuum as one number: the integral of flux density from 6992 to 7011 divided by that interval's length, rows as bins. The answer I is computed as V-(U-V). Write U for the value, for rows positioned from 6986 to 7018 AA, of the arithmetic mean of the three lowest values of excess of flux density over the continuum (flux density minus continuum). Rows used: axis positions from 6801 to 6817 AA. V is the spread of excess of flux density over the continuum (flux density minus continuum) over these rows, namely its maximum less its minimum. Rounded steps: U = -0.1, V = 0.9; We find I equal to 1.9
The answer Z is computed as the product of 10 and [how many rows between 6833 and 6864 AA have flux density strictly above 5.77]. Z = 70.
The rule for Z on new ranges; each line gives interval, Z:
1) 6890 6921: 90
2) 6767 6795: 60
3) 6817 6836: 60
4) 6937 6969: 60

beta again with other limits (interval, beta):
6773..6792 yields 6781.10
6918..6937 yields 6926.28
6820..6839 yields 6834.39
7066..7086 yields 7077.83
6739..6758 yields 6740.62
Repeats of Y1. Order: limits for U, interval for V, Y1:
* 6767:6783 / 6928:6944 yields 0.02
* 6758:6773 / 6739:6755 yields -0.19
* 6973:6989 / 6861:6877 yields -0.57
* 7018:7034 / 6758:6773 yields 0.13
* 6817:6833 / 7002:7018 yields 0.02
